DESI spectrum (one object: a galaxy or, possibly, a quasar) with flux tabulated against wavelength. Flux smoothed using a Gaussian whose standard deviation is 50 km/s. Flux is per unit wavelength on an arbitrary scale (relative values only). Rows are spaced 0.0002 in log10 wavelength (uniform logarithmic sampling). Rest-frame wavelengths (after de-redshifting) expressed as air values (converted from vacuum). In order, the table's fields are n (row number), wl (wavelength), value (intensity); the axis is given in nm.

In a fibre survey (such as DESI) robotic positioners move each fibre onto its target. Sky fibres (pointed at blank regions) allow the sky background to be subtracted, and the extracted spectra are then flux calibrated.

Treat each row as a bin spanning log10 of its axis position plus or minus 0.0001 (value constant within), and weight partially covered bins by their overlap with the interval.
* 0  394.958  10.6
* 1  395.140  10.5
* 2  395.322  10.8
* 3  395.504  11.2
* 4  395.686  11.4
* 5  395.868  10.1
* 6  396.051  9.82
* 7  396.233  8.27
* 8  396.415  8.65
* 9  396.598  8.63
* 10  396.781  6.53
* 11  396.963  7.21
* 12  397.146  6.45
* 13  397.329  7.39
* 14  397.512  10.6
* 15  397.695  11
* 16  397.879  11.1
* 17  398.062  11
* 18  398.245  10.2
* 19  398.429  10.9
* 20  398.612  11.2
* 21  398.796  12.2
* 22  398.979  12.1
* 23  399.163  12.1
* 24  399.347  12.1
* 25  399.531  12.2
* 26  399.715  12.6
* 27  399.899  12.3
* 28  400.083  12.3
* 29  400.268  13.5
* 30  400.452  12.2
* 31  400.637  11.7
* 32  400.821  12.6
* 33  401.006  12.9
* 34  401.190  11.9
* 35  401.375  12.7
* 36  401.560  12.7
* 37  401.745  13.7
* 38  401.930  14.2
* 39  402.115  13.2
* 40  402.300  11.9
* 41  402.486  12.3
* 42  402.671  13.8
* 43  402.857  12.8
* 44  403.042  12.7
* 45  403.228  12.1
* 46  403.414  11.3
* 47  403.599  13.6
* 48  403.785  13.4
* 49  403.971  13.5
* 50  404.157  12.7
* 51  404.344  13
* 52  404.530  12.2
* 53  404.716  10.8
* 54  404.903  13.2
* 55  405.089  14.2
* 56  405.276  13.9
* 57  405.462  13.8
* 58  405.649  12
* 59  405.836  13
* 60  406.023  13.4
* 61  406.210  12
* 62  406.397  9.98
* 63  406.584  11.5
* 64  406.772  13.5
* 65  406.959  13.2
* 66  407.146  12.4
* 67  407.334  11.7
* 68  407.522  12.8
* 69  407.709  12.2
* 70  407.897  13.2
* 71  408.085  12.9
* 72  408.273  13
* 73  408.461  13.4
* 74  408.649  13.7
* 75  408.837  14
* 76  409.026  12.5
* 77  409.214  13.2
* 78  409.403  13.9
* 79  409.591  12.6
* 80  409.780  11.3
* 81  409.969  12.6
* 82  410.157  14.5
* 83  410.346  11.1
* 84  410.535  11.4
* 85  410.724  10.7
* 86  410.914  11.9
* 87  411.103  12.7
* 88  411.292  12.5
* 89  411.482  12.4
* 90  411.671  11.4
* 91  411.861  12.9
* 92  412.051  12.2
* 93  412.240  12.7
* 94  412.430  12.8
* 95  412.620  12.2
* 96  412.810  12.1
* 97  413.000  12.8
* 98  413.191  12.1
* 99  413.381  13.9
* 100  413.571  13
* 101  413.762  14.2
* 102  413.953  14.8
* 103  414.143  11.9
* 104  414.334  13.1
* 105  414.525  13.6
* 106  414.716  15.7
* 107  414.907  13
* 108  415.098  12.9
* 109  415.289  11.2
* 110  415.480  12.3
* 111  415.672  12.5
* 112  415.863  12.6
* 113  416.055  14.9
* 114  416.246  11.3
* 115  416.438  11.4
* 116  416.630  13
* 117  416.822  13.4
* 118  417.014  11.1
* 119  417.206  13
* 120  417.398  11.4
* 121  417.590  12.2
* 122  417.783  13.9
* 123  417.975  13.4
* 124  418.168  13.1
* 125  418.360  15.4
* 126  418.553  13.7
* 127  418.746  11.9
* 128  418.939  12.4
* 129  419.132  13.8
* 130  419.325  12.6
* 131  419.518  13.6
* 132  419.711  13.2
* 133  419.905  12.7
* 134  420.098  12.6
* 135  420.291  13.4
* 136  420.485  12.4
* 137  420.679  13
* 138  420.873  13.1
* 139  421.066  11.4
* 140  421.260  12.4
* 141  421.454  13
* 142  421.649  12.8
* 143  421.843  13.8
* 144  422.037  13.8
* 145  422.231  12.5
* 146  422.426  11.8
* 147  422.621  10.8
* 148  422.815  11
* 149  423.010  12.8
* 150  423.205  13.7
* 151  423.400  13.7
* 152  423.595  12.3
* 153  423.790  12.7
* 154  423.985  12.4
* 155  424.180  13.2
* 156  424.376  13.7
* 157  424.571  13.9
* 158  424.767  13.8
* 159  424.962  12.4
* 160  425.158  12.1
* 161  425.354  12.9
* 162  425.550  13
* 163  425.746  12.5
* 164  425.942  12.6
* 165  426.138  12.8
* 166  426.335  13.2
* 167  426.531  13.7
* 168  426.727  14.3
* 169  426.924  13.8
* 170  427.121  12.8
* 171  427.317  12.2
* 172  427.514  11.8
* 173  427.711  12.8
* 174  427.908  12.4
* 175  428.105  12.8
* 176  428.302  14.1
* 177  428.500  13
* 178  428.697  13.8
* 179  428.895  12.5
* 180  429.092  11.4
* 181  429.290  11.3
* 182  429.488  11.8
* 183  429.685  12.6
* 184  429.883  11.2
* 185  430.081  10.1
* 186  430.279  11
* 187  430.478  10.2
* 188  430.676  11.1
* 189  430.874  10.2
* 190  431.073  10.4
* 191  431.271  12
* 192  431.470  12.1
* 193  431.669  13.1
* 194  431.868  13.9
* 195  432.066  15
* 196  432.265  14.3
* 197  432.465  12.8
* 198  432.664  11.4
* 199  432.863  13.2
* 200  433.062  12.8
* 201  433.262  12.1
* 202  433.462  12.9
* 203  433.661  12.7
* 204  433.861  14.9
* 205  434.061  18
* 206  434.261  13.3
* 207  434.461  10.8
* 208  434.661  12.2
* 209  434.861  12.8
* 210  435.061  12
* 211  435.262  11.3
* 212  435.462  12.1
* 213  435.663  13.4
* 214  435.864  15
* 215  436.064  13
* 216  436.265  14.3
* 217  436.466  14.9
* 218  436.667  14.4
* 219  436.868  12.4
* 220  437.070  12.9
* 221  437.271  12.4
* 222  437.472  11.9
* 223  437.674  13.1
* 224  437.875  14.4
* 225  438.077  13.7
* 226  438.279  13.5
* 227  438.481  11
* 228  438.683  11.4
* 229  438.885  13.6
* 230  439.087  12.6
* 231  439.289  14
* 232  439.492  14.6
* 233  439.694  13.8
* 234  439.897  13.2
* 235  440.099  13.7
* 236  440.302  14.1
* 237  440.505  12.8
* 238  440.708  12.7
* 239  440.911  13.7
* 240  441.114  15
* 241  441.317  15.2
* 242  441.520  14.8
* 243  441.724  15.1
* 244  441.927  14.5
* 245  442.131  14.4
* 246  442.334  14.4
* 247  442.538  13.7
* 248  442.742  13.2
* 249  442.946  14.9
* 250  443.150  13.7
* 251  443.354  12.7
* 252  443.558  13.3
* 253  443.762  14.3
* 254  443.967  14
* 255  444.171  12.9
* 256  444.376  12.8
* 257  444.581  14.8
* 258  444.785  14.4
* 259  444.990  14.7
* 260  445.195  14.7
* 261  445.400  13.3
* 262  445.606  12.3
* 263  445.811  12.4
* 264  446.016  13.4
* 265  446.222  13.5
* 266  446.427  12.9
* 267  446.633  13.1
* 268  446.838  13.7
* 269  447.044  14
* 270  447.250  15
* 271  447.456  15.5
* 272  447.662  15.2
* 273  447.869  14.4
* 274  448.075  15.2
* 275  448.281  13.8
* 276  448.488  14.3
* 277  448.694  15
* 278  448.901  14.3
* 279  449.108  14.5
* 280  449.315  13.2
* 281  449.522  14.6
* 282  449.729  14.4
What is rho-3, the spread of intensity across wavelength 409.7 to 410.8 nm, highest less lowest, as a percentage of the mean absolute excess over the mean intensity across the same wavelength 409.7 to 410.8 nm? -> 353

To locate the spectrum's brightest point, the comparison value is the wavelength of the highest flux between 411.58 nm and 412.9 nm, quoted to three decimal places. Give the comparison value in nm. 411.861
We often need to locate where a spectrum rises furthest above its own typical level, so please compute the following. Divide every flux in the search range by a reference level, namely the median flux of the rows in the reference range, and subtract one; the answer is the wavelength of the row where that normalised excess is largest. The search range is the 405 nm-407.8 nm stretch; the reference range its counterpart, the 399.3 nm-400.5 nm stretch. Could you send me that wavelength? 405.089 nm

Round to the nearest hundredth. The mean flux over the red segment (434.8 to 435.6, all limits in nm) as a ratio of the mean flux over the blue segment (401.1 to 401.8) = 0.95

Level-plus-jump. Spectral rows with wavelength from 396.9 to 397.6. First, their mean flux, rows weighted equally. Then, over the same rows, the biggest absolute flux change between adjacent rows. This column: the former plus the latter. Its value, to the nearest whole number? 11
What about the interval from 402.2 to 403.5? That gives 14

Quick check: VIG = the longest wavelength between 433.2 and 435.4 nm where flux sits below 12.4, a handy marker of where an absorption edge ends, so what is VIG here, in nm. 435.262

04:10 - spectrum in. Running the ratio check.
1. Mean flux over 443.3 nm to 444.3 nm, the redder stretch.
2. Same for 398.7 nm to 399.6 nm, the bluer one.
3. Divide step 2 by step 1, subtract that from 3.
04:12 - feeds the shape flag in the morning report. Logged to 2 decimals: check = 2.10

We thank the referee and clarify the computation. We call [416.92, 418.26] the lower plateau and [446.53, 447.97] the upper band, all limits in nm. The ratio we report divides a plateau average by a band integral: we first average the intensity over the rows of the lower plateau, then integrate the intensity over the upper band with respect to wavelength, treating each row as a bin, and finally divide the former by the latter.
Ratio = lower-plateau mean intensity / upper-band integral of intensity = 0.61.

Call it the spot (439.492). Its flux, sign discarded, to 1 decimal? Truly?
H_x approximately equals 14.6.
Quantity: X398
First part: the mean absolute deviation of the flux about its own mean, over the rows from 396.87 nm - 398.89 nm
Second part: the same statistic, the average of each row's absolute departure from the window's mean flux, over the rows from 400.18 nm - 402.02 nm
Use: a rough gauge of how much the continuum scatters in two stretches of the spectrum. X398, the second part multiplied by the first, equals 1.0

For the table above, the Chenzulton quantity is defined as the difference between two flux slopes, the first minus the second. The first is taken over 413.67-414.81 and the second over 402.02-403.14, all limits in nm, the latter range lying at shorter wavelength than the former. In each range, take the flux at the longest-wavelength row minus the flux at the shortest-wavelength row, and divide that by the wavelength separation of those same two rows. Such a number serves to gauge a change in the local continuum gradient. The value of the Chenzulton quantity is 2.1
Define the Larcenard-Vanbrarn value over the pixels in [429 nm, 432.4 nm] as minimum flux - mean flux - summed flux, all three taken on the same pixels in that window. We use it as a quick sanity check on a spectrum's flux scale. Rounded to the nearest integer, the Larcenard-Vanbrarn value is -203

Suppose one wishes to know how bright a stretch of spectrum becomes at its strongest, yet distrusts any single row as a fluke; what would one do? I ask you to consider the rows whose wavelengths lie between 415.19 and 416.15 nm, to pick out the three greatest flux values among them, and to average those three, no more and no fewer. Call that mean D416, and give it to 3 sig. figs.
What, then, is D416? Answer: 13.3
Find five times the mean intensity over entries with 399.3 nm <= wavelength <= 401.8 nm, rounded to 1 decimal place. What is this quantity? 62.6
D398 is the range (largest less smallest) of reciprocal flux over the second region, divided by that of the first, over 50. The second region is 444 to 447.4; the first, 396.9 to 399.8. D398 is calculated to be 0.0039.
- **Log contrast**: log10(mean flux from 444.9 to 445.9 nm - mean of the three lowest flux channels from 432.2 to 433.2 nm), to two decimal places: 0.06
